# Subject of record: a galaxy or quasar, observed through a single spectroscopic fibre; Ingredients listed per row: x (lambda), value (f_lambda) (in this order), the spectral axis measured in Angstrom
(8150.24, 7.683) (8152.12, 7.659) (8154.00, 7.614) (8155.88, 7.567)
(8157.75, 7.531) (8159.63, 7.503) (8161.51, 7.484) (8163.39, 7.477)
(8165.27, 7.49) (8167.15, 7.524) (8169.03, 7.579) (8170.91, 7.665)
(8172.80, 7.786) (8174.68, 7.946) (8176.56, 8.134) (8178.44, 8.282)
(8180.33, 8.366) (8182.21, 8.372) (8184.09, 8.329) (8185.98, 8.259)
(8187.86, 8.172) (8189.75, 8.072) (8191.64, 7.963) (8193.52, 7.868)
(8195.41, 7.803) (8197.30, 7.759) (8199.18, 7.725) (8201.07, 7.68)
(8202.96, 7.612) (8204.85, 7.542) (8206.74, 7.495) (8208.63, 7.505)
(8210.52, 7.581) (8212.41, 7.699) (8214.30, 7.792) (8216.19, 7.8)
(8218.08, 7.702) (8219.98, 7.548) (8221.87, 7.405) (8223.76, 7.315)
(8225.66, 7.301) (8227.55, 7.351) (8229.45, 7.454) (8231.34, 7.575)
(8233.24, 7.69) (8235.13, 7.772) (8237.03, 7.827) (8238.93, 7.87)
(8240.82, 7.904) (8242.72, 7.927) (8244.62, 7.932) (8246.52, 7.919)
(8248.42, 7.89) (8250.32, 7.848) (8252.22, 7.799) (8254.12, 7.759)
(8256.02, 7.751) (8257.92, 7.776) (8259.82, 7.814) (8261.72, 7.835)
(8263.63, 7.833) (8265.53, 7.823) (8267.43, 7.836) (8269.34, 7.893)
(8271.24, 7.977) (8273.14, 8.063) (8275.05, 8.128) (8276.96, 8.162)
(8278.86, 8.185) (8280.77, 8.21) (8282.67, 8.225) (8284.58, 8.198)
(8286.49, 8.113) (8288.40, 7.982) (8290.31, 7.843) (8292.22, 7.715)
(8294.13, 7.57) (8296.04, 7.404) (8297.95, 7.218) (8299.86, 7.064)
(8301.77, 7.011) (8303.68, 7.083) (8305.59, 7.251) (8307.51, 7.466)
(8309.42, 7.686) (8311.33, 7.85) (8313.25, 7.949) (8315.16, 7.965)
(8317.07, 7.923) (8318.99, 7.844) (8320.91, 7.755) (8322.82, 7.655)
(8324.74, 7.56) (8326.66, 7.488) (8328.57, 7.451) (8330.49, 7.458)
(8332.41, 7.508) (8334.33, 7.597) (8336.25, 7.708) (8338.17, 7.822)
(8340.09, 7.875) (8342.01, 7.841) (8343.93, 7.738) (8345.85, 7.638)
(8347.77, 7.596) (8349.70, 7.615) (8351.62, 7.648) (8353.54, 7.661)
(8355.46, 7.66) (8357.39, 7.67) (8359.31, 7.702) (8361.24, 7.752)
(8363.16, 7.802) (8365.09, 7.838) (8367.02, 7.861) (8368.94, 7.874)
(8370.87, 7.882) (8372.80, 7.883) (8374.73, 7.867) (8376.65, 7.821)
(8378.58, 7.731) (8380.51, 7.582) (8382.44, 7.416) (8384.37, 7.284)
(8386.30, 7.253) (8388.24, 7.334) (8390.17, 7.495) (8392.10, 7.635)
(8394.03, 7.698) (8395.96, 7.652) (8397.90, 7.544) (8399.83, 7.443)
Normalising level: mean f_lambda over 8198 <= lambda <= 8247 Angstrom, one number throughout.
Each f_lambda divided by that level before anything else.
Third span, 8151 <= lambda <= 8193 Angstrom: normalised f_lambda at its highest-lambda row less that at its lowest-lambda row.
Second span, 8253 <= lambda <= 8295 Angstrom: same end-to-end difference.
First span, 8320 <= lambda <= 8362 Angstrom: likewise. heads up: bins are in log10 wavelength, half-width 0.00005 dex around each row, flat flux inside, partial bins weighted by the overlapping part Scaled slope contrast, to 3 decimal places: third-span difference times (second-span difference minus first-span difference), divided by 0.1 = -0.010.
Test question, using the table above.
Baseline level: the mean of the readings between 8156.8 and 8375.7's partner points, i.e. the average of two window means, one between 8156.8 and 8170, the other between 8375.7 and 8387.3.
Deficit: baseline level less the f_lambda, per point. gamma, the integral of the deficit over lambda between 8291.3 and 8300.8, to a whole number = 1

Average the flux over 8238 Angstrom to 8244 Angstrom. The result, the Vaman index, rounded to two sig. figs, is 7.9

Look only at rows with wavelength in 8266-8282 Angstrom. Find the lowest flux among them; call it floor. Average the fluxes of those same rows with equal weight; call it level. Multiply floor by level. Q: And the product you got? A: 63.1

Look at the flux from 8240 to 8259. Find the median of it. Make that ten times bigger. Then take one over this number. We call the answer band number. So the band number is 0.0127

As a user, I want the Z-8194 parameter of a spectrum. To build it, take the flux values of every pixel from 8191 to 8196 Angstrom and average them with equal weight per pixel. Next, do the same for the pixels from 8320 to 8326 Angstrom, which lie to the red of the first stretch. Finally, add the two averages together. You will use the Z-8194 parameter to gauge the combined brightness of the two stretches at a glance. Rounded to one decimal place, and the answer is 15.5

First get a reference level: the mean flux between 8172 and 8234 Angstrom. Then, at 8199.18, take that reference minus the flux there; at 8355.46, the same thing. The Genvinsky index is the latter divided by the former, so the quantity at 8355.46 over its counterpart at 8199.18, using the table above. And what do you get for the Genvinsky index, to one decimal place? 2.1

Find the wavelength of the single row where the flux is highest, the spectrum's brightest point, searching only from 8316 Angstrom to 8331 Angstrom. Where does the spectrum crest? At 8317.07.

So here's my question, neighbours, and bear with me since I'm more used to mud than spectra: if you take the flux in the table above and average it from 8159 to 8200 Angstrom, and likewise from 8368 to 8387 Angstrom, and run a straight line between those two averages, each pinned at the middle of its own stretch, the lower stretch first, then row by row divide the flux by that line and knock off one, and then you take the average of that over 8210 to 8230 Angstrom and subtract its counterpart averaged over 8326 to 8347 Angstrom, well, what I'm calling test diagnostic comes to -0.03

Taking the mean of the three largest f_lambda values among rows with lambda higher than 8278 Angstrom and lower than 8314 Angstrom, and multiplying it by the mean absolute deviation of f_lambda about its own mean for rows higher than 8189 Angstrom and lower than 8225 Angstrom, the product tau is 1.2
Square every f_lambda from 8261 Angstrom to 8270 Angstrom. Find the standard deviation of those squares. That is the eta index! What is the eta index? 0.4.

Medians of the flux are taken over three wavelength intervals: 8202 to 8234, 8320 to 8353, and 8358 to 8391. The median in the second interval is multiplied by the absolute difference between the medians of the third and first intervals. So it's 1.6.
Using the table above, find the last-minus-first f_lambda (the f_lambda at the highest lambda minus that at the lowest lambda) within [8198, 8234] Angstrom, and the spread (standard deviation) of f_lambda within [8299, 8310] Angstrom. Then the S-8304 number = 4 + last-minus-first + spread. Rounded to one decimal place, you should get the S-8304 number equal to 4.2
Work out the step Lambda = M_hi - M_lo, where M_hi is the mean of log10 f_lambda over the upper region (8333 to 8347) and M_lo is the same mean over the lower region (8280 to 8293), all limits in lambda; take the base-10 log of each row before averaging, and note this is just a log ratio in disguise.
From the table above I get -0.016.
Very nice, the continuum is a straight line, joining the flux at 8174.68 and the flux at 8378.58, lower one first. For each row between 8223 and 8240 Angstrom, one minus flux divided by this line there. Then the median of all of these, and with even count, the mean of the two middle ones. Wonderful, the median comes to 0.039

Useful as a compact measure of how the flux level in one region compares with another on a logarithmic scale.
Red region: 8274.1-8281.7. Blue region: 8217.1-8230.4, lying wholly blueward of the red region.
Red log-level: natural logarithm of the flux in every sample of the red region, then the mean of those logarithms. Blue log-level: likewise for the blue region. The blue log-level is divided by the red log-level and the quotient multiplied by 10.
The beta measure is 9.6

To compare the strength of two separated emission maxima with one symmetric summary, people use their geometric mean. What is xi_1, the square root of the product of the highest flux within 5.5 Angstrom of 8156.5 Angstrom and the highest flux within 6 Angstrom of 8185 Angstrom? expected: 8.01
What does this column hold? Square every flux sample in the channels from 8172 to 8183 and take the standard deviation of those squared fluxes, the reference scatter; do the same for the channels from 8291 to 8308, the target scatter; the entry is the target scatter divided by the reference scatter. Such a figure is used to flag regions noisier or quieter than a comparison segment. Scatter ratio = 1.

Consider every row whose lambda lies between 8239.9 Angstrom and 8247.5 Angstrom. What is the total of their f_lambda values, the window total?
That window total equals 31.7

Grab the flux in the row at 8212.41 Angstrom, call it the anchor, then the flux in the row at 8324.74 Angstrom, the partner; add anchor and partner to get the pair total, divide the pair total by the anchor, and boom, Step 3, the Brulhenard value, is 1.98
